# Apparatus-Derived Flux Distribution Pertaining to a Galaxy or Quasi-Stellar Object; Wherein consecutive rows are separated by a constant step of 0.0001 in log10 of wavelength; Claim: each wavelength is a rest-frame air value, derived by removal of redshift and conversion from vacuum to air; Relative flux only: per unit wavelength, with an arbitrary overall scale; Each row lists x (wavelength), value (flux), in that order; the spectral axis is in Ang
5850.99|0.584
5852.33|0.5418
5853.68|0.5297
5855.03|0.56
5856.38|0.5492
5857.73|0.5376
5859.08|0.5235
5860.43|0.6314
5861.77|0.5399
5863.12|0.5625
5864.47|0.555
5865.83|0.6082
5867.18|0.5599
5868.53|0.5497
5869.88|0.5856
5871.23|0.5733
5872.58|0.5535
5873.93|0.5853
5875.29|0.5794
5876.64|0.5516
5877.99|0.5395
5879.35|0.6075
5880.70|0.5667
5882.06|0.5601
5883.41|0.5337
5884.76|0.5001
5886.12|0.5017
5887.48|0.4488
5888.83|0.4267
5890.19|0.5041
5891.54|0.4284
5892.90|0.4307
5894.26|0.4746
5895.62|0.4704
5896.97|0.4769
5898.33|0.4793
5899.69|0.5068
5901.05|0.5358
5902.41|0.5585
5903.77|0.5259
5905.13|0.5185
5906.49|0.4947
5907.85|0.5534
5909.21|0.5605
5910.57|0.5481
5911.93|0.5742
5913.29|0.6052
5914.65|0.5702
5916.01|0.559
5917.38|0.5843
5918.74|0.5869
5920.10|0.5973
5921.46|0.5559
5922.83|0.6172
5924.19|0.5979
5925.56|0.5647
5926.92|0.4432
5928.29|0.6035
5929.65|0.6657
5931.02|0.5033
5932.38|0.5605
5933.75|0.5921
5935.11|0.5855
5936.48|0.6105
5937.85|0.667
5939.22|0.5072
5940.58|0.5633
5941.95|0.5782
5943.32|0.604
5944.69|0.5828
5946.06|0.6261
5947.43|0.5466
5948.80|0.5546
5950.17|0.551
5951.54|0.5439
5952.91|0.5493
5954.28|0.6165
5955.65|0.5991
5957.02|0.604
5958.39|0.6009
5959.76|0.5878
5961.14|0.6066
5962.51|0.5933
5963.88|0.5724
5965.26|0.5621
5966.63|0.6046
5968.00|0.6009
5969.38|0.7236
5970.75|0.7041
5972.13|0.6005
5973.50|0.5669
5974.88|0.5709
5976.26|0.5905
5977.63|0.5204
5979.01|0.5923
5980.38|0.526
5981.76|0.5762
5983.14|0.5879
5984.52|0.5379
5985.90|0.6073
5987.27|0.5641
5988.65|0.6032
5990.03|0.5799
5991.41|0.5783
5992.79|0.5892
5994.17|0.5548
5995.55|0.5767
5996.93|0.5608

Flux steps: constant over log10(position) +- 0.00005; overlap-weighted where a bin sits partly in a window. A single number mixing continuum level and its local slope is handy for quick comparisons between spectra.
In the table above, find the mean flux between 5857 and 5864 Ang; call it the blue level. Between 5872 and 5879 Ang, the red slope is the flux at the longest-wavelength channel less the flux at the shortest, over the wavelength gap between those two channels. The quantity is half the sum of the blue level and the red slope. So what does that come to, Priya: 0.278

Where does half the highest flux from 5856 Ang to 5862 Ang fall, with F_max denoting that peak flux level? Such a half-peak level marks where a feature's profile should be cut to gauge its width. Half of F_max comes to 0.32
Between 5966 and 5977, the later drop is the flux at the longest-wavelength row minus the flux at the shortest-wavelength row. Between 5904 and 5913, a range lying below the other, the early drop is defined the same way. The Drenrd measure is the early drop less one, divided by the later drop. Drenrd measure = 67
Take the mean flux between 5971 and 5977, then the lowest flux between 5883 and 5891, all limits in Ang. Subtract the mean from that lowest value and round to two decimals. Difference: -0.16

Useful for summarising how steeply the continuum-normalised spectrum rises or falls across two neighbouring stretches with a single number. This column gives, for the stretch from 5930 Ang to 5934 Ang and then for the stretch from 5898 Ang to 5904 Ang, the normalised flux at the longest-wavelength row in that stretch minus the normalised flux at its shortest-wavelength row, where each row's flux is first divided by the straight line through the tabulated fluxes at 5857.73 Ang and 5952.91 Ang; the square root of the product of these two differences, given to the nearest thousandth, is 0.117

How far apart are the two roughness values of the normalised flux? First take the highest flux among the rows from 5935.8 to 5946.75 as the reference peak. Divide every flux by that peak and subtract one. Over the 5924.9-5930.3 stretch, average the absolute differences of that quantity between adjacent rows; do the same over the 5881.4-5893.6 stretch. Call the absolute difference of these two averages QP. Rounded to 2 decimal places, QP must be 0.12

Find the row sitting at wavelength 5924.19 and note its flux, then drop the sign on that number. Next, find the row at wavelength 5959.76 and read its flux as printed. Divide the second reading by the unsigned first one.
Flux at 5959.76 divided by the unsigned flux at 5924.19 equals 0.98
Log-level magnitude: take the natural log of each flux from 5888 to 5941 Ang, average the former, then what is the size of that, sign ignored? 0.62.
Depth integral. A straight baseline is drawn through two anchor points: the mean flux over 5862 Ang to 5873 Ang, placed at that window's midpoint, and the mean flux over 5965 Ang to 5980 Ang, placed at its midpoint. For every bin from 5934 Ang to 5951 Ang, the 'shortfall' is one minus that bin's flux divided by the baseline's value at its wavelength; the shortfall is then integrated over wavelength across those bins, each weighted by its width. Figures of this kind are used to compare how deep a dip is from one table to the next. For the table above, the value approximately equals 0.33 Ang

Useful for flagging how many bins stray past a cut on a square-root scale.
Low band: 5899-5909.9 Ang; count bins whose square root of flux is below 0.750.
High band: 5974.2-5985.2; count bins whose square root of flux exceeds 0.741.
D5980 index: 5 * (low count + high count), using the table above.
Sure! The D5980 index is 65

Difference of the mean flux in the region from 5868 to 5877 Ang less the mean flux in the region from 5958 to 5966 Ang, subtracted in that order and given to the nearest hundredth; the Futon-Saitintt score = -0.02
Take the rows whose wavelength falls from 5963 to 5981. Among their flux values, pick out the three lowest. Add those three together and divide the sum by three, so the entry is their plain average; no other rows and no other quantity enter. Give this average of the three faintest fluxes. 0.536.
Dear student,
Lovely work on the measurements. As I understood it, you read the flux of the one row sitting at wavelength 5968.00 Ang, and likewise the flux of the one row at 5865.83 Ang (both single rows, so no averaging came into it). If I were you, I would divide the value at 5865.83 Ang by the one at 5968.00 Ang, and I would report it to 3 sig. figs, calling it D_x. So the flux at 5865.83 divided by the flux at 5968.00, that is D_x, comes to 1.01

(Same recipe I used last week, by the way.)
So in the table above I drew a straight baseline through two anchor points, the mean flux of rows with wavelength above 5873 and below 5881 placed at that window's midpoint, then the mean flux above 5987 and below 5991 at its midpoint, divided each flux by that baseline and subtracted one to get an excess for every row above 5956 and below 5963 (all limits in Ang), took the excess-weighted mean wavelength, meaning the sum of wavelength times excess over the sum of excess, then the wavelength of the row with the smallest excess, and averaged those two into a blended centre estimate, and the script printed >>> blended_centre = 5959.6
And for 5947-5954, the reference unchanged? 5950.9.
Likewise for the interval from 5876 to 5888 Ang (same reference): 5886.3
